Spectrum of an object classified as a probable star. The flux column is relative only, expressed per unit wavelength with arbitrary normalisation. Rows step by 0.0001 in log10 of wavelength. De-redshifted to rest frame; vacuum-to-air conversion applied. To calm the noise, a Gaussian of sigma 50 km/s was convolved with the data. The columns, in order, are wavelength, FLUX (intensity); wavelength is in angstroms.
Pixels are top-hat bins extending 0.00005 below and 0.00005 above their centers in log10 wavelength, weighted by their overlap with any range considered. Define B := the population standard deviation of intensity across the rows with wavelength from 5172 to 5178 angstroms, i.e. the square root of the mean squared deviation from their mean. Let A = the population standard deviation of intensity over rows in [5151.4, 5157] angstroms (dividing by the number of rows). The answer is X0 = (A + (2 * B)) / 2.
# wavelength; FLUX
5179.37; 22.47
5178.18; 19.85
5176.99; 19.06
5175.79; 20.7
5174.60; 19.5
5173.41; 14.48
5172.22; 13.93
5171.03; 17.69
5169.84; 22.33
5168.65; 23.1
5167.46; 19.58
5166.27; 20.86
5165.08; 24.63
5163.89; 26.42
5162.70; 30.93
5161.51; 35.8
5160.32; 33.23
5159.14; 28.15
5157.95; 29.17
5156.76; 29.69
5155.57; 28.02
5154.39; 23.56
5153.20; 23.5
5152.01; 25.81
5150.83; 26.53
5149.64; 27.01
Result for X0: 4.00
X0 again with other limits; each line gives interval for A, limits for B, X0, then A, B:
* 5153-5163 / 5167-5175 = 5.18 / 3.8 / 3.3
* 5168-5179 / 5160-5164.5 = 4.94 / 3.0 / 3.4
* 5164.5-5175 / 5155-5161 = 3.63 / 3.5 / 1.9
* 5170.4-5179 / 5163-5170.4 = 3.51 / 2.5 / 2.3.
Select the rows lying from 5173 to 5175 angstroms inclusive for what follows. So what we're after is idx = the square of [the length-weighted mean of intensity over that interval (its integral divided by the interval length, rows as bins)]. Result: 289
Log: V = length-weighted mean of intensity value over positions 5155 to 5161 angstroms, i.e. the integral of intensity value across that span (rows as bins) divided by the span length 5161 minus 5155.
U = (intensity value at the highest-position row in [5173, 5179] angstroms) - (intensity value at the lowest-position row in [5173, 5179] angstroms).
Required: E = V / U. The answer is 5.5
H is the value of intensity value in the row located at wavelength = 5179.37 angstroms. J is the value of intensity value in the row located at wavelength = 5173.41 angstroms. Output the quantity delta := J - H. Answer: -8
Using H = 22.47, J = 14.48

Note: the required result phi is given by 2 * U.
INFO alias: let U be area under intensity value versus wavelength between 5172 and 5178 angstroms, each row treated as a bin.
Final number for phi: 215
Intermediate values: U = 107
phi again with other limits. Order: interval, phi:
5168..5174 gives 220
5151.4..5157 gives 290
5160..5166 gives 354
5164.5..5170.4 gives 261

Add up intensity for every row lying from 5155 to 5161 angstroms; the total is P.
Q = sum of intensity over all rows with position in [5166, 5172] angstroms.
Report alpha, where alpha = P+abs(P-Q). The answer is 193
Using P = 148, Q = 104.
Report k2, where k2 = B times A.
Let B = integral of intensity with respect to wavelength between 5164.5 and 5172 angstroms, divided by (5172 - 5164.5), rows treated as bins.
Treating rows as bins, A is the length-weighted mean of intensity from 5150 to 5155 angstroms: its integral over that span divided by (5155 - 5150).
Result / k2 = 524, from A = 25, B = 21.0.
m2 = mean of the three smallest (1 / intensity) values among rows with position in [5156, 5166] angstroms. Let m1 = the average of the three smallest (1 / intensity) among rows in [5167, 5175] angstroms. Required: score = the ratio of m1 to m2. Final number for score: 1.5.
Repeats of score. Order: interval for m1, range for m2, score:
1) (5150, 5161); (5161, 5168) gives 1.0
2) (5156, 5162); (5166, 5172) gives 0.7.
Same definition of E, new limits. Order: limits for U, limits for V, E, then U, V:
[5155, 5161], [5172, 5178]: 3.4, 5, 18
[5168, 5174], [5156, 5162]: -3.6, -9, 31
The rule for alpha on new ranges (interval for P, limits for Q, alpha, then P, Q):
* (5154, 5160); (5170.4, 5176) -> 191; 139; 86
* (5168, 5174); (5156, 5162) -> 156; 92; 156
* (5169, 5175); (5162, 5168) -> 122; 88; 122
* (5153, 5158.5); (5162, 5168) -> 145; 134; 122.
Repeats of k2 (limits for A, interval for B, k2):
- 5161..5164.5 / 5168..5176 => 579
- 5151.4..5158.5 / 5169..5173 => 483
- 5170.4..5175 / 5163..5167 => 397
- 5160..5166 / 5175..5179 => 590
